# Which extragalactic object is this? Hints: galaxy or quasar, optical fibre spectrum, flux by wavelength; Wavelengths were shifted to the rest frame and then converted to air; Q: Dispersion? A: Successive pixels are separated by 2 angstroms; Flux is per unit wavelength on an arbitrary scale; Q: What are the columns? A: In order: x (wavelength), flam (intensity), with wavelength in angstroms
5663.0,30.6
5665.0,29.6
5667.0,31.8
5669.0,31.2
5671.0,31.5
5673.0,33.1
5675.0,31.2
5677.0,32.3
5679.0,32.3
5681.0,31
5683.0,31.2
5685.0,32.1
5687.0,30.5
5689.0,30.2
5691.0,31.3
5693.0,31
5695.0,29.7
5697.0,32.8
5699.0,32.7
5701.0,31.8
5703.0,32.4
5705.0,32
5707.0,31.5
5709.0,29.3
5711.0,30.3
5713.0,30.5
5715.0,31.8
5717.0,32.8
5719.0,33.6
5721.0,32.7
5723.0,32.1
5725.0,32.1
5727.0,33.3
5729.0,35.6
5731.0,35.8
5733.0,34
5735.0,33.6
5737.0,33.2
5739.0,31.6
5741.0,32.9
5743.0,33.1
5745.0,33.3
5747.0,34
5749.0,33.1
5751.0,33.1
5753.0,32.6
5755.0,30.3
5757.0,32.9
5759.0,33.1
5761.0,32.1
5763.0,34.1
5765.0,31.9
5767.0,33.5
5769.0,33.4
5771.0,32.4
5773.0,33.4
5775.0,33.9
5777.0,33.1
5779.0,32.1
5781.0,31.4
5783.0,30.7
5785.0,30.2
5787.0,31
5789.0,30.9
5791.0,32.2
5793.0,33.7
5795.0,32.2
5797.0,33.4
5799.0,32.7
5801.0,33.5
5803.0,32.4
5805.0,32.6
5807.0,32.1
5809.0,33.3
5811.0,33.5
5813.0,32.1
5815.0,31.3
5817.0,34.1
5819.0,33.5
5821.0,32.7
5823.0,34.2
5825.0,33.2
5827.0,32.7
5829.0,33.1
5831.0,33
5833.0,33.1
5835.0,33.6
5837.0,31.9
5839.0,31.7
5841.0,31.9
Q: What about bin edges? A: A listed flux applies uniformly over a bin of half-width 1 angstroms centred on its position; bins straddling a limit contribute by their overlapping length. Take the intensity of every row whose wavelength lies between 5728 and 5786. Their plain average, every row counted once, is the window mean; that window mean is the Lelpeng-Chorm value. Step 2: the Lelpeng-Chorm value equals 32.9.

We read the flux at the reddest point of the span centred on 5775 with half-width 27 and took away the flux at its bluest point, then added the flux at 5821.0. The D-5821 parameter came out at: 33.1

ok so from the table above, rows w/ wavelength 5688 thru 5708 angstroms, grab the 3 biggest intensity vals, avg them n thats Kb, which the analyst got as 32.6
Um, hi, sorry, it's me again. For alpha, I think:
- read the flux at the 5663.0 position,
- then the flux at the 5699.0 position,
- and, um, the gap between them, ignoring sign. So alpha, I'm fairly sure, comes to 2.1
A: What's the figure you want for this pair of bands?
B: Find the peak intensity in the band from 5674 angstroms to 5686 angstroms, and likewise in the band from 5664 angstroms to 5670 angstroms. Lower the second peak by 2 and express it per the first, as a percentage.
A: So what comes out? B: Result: 92.3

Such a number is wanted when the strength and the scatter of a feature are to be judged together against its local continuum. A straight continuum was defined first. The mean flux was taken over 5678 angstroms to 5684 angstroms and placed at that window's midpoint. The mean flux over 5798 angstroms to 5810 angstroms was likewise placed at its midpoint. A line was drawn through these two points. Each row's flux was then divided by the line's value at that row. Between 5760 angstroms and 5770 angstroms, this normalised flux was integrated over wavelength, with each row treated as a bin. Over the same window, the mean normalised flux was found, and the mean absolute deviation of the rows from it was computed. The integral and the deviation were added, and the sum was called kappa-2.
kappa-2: 10.2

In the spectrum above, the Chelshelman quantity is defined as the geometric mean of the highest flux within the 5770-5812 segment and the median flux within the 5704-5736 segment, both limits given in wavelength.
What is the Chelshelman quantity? 33.1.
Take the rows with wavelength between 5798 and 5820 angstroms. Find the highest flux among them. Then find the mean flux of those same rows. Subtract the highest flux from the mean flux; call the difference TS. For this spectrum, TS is -1.3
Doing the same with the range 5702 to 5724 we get -1.9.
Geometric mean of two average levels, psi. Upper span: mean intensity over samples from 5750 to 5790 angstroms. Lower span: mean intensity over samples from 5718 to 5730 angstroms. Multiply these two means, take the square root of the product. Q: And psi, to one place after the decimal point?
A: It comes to 32.8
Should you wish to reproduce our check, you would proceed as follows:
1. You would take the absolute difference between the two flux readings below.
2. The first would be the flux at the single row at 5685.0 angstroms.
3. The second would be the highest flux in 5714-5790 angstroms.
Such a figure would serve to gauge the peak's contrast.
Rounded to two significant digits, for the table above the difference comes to 3.7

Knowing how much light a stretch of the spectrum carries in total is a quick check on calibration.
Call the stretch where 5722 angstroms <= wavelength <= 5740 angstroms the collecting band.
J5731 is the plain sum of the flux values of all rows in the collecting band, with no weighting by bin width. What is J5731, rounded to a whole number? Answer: 301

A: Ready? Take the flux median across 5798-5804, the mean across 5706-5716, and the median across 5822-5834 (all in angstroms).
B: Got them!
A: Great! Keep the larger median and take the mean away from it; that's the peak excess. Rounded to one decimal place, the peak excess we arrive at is 2.4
